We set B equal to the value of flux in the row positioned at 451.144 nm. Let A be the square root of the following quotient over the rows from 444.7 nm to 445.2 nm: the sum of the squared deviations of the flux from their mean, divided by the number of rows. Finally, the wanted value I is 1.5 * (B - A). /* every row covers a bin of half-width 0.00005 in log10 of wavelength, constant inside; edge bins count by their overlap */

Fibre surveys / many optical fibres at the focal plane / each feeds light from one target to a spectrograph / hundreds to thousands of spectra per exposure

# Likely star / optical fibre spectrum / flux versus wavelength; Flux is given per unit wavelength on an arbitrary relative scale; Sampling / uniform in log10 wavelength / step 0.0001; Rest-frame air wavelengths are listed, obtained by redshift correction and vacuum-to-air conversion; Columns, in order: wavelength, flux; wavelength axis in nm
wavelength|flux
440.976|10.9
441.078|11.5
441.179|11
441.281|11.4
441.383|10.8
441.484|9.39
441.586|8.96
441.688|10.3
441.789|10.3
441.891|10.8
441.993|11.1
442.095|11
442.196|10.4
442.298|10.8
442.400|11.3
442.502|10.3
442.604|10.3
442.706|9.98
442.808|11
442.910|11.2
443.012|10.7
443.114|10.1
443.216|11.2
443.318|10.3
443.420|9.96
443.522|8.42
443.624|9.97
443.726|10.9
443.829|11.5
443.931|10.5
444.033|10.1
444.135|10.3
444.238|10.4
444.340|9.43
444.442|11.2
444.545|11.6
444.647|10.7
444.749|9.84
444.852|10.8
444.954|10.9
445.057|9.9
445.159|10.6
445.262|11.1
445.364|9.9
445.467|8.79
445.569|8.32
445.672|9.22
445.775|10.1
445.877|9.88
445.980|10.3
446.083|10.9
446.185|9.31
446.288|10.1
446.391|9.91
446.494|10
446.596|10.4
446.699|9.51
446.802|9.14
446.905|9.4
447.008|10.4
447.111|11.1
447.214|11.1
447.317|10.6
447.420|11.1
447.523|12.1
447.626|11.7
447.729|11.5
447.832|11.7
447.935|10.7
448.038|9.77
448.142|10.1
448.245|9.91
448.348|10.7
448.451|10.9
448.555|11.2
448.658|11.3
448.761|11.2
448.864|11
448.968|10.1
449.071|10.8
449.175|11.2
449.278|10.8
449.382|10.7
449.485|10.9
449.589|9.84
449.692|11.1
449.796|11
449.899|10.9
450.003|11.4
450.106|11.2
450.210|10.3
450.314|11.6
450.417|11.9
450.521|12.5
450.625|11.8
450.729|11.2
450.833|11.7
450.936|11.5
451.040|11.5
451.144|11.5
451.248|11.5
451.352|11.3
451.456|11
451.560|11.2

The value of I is 16.6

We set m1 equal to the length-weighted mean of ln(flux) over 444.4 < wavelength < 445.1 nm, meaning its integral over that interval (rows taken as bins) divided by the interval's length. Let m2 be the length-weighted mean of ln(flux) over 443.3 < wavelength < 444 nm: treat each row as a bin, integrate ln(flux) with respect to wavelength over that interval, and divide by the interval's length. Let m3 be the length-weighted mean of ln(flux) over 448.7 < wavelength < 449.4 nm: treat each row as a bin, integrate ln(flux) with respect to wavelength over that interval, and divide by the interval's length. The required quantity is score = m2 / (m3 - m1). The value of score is 162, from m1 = 2.37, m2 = 2.32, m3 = 2.38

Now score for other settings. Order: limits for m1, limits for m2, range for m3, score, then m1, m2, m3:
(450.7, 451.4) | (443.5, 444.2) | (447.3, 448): -236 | 2.44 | 2.33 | 2.43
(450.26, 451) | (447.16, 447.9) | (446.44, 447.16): -15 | 2.46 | 2.43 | 2.30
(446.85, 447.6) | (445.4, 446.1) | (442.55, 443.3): -117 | 2.38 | 2.26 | 2.36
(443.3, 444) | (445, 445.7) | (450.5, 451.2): 17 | 2.32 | 2.27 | 2.45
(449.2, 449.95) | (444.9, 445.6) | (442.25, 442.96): -225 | 2.38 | 2.30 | 2.37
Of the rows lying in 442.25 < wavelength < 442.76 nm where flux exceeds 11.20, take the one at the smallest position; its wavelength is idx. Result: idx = 442.400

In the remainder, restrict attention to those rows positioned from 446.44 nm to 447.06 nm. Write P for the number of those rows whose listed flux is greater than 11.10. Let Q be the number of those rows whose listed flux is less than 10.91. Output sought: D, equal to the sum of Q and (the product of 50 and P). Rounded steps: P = 0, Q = 6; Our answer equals 6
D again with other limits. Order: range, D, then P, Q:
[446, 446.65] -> 6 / 0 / 6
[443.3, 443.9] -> 55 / 1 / 5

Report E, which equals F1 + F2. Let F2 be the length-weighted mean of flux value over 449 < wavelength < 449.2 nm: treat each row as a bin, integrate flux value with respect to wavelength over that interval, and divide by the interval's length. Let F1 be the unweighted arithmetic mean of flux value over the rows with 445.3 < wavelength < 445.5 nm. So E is 20.2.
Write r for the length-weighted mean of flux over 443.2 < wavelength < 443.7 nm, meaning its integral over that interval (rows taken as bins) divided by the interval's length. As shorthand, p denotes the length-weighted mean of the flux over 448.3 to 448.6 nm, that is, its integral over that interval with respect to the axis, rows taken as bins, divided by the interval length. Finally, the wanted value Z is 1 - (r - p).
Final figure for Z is 2.0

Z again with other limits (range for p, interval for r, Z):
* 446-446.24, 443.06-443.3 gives 0.5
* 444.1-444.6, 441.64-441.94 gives 1.1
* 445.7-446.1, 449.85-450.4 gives 0.0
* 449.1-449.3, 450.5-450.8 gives 0.3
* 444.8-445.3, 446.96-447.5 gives 0.7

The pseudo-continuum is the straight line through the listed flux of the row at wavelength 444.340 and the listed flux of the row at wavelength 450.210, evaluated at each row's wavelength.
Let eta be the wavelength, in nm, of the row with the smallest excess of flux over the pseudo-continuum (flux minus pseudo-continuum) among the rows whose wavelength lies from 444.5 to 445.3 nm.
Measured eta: 444.749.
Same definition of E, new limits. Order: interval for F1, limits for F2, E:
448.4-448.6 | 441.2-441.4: 22.1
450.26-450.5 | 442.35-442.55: 22.5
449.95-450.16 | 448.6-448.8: 22.6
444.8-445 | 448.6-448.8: 22.1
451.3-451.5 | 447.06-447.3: 22.2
